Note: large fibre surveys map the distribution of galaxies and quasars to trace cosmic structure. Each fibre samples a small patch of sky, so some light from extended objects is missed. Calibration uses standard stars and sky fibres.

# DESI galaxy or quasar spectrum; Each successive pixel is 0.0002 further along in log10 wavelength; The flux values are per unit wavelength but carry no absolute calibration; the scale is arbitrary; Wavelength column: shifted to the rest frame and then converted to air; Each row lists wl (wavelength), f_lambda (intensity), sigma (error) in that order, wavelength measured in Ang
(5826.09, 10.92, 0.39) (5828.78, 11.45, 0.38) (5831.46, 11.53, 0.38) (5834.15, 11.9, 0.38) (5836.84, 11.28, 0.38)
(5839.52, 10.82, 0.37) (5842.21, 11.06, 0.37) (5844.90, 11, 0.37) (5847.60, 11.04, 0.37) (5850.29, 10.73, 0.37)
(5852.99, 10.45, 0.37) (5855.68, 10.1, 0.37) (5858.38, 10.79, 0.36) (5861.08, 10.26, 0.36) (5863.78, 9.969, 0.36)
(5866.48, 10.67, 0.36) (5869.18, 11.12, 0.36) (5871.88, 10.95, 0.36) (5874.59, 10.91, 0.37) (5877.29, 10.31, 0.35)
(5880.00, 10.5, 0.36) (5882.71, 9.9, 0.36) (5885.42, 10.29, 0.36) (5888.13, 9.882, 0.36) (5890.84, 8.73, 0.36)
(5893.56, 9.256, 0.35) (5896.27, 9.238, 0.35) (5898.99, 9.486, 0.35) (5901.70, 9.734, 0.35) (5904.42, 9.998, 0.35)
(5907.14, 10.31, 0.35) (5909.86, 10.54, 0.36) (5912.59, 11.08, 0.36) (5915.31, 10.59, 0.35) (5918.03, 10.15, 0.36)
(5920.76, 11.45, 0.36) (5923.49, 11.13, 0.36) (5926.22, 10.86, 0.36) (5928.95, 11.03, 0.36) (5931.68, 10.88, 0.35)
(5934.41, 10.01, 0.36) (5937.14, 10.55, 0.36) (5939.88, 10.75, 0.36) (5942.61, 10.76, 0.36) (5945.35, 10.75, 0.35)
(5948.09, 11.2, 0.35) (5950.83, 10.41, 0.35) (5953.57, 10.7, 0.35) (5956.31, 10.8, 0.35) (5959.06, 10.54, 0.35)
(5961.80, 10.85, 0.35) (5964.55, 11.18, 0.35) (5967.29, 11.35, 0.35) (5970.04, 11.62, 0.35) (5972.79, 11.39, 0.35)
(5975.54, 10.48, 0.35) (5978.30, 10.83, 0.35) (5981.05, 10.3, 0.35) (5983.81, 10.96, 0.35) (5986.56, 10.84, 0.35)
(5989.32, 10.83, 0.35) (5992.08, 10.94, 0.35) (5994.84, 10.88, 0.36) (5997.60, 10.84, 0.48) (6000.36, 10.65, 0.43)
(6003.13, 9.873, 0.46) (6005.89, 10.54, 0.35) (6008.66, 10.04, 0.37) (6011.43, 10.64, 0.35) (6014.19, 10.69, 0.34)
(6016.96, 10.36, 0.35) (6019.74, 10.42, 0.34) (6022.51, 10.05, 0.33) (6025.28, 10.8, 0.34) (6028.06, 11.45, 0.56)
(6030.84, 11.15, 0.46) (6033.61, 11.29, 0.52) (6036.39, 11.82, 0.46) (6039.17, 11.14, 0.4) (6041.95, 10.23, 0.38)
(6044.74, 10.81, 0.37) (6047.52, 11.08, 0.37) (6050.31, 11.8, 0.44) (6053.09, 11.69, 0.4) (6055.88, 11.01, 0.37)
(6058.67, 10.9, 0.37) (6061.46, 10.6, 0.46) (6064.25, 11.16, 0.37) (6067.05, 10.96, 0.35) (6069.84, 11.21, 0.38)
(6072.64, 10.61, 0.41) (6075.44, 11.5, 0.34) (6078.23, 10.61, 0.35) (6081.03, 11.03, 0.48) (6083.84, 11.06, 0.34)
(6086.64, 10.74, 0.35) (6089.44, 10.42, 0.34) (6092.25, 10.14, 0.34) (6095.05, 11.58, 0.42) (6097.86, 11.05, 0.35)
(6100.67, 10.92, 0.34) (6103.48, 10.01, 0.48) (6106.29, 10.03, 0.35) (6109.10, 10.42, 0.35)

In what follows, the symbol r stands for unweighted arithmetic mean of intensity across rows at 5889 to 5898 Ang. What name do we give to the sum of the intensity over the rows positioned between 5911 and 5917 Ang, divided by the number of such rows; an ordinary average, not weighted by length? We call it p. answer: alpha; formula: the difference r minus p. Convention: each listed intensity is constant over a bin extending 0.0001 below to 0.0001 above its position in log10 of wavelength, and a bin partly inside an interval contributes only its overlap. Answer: -1.8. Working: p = 10.8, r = 9.1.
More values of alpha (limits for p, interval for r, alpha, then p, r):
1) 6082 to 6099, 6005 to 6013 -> -0.4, 10.8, 10.4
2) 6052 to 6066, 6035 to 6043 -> 0.0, 11.1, 11.1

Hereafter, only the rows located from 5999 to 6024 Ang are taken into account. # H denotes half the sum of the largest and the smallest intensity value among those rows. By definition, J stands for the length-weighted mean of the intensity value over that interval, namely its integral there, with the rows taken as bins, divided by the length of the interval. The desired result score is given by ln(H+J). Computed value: 3.03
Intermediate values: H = 10.3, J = 10.4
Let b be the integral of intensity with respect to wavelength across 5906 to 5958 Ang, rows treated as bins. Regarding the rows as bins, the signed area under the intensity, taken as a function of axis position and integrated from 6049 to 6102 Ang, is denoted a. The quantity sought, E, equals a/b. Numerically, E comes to 1.04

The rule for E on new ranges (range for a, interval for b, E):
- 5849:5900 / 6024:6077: 0.88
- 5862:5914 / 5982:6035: 0.93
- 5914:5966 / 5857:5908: 1.09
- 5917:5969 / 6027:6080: 0.96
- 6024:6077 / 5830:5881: 1.07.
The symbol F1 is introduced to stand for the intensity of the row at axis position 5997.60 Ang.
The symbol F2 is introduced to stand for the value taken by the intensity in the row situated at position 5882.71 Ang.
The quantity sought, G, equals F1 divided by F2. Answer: 1.09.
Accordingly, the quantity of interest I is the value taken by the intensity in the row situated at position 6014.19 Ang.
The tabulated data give 10.69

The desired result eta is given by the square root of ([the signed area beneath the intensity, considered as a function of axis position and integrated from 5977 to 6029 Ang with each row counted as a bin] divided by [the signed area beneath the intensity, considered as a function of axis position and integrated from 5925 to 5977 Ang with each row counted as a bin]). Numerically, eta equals 0.989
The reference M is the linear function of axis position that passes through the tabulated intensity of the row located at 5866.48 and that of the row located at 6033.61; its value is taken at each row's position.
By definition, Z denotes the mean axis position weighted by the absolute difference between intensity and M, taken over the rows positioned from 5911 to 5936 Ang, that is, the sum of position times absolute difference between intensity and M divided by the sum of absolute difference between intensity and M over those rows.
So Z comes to 5923.7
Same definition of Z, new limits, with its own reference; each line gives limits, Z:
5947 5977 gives 5962.9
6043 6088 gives 6067.2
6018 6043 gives 6029.6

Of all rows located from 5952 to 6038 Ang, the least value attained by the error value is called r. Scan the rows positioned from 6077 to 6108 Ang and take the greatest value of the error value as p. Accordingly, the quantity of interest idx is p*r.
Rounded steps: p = 0.48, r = 0.330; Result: 0.158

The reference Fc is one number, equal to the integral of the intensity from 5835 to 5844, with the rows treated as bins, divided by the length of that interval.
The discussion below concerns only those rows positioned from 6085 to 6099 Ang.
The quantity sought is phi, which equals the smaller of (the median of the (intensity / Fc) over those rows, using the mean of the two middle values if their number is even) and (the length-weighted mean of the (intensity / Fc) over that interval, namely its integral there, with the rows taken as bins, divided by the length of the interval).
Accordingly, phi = 0.967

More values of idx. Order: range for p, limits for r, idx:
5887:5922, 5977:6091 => 0.119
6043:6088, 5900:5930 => 0.168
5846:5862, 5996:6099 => 0.122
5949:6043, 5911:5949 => 0.196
